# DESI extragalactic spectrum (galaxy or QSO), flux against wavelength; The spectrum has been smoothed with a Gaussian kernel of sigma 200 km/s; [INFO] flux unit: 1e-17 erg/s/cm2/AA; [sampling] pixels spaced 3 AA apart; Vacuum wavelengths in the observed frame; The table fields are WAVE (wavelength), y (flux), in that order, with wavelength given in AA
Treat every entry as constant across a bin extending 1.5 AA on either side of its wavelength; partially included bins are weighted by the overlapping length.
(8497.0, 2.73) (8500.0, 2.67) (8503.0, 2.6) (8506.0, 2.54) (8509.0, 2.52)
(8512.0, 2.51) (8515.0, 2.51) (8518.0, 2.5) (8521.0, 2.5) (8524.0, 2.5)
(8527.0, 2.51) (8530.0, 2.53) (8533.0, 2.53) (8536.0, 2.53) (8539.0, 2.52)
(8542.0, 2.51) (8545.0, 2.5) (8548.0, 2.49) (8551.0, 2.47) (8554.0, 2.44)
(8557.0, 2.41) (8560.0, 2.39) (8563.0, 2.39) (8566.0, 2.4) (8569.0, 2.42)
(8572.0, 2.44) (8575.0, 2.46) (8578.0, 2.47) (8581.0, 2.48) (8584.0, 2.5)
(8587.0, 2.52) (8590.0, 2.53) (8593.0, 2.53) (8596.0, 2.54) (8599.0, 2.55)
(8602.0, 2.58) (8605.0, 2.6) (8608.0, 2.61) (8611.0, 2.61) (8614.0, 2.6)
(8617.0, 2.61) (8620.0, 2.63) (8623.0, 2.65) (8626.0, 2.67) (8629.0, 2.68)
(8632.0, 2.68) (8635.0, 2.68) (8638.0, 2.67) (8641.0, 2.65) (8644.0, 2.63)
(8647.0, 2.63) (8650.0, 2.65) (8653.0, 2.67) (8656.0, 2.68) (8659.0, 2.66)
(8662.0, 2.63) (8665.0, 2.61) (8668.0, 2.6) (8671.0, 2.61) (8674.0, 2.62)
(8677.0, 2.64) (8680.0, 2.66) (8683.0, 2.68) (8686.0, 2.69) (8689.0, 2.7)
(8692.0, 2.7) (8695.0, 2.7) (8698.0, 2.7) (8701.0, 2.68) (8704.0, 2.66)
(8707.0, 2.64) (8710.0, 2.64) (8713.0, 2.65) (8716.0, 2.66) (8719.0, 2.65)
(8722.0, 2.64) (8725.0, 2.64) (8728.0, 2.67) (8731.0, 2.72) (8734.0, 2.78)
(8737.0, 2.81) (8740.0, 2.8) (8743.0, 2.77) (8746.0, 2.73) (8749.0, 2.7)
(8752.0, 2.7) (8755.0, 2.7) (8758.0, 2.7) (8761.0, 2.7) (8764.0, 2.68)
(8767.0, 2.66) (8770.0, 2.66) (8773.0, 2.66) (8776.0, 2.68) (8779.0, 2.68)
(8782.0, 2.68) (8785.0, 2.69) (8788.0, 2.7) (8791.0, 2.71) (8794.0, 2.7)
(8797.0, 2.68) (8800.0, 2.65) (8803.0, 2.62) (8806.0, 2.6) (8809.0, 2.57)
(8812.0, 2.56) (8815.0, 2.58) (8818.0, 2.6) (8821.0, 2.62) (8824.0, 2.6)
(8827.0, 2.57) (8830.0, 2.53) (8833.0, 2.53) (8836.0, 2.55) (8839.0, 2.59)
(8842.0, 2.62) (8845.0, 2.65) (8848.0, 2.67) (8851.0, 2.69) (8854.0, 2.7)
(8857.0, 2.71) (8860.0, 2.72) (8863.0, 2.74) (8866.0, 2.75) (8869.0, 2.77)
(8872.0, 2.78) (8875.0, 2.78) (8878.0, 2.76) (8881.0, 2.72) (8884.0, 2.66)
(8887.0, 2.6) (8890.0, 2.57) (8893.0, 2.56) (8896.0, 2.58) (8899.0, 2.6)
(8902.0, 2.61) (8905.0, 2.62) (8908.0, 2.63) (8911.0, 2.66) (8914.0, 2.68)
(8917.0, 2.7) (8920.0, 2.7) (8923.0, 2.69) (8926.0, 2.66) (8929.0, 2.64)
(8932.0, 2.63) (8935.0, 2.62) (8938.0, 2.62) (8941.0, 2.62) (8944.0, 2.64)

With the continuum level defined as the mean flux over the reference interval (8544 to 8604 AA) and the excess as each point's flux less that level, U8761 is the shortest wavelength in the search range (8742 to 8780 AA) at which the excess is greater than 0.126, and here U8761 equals 8743.0 AA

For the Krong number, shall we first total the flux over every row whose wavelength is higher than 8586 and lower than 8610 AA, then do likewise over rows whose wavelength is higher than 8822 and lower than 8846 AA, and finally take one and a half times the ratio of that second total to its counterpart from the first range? 1.51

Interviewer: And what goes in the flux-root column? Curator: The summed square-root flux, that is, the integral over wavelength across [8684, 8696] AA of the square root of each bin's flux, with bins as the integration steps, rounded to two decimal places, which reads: 19.71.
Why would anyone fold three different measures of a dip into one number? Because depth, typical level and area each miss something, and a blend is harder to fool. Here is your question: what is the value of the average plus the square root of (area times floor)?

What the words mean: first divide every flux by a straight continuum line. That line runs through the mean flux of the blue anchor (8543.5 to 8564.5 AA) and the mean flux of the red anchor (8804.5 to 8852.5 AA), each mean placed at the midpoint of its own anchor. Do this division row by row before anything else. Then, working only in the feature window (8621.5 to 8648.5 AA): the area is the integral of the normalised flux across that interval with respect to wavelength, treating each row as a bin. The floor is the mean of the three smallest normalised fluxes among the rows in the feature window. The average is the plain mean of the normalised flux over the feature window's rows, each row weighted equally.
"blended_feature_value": 6.60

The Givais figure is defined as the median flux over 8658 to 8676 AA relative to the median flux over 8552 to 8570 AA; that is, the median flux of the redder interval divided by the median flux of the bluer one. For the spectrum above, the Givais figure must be 1.09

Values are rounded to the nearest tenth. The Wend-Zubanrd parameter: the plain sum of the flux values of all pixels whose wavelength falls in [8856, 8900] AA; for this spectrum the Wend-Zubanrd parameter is 40.3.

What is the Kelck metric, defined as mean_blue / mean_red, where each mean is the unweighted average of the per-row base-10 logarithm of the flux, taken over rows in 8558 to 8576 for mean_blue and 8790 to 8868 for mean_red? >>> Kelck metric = 0.91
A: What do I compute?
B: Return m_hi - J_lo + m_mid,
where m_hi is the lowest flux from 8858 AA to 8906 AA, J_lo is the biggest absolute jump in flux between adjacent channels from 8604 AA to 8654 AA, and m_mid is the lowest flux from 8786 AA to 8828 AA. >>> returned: 5.10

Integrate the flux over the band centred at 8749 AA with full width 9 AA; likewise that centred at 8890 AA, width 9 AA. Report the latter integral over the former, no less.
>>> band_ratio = 0.95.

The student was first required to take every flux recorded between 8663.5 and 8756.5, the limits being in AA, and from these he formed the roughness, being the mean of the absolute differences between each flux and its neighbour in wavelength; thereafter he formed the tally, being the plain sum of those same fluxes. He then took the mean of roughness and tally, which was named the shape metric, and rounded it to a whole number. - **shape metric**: 42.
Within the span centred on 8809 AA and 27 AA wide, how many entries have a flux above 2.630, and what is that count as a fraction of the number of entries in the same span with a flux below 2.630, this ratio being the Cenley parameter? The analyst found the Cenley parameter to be 0.3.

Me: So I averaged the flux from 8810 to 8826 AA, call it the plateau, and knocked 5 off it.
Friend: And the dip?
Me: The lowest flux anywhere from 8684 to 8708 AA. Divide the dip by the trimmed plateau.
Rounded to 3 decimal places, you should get -1.096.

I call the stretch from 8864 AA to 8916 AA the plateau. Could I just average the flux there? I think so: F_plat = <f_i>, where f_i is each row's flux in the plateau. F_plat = 2.67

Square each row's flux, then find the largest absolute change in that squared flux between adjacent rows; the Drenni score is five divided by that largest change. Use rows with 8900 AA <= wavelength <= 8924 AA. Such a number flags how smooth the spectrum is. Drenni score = 32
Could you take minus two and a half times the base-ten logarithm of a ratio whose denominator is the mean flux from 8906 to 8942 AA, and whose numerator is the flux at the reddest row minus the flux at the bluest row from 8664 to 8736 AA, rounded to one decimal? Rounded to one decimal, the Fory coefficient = 3.0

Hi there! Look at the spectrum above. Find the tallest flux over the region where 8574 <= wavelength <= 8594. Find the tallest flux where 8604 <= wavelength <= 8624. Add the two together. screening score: 5.18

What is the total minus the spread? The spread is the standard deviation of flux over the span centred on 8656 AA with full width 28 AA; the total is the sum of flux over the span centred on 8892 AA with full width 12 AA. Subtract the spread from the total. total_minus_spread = 10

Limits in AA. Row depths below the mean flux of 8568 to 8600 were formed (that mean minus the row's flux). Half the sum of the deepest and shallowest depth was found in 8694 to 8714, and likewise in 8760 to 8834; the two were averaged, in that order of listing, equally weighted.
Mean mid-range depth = -0.15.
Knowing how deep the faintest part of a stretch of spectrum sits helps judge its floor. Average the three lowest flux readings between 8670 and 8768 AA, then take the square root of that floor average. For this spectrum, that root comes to 1.62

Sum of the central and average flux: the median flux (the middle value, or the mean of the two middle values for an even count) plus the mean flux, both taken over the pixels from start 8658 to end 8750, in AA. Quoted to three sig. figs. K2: 5.34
